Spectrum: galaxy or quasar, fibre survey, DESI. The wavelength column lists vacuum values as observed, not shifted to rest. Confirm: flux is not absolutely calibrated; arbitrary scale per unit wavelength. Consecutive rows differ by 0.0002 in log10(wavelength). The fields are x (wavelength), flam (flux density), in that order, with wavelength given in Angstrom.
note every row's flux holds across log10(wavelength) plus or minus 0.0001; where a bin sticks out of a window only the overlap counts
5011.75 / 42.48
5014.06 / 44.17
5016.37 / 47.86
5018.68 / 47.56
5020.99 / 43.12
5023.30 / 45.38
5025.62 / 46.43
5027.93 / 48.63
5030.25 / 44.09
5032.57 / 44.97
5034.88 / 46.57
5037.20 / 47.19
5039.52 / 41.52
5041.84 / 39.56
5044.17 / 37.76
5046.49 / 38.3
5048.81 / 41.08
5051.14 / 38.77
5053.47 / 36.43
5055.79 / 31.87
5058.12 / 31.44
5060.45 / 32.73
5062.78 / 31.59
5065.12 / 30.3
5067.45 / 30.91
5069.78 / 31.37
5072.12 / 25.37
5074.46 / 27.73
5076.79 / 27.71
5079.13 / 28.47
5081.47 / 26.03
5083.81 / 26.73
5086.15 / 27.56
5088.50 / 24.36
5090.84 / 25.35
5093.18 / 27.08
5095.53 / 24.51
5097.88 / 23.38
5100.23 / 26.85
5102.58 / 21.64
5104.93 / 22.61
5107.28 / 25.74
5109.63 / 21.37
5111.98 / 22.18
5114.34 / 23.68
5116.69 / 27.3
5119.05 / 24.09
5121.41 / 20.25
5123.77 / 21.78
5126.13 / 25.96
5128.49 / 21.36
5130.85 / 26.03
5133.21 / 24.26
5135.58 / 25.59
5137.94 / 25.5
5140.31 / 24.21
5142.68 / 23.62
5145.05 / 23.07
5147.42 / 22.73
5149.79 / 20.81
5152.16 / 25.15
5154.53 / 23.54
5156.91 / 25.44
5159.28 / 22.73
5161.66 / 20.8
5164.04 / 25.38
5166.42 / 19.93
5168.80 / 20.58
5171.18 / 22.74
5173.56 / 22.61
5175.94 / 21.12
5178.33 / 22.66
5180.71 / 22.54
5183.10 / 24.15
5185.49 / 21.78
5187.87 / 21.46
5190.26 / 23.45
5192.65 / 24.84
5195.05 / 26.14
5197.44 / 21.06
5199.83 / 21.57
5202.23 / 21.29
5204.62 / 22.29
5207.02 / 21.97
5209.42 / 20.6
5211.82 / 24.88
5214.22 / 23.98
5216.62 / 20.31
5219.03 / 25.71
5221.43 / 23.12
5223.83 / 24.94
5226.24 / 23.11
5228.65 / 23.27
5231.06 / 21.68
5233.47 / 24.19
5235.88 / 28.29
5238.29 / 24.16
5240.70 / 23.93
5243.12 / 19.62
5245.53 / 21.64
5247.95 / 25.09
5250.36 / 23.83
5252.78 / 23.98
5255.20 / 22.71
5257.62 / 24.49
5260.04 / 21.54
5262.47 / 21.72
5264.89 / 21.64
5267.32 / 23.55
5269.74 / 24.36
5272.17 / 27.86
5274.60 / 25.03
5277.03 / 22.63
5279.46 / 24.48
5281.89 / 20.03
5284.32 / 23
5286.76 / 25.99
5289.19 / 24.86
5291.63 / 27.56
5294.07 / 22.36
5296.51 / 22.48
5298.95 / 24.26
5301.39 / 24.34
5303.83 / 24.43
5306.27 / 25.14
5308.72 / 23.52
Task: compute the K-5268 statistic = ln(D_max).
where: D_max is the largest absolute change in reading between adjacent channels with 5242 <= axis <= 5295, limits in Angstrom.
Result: 1.65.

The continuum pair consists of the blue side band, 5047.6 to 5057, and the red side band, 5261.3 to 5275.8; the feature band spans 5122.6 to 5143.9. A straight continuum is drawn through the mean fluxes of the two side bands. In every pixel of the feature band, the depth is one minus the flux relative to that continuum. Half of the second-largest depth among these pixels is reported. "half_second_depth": 0.17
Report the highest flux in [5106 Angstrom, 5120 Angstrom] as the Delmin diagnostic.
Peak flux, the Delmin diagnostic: 27.3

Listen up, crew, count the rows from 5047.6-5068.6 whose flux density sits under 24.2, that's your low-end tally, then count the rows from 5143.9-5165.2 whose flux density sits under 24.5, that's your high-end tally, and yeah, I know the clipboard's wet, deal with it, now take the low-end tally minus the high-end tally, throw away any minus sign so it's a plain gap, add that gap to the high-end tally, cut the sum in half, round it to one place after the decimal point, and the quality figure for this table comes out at 6.0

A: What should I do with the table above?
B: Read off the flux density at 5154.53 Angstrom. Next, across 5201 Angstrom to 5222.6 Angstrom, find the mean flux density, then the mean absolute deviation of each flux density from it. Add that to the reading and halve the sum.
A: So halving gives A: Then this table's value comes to 12.5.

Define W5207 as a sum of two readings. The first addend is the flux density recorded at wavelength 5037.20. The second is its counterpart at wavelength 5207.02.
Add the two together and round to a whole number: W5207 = 69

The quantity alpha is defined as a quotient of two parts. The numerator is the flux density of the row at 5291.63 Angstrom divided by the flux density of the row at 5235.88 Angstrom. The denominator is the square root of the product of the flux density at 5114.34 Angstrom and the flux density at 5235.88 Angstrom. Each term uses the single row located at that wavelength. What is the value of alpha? 0.0376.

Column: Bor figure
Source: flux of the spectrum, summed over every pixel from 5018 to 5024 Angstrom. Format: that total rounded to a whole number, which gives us 136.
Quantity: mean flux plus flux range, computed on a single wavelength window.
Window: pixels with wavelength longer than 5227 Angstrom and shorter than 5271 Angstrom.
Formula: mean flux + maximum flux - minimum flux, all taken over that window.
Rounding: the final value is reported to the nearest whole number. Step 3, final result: 32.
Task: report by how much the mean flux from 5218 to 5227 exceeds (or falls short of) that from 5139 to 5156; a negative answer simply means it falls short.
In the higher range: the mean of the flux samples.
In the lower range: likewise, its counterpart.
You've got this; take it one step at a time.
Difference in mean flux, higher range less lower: 0.9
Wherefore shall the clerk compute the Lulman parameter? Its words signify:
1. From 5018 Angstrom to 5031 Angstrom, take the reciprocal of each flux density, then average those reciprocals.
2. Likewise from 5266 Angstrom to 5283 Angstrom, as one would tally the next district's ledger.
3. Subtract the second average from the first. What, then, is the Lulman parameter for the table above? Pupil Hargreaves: -0.020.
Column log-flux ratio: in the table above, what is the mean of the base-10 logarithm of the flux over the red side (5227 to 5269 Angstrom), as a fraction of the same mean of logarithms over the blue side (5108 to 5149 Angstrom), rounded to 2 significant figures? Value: 0.99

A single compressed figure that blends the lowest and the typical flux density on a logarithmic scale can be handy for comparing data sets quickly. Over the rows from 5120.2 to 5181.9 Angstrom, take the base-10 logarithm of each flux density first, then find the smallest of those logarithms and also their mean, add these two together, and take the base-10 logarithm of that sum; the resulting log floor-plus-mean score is 0.425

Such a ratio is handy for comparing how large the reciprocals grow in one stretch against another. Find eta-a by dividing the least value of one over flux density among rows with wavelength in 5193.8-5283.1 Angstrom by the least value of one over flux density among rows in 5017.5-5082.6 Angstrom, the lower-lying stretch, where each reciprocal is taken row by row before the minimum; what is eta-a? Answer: 1.7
